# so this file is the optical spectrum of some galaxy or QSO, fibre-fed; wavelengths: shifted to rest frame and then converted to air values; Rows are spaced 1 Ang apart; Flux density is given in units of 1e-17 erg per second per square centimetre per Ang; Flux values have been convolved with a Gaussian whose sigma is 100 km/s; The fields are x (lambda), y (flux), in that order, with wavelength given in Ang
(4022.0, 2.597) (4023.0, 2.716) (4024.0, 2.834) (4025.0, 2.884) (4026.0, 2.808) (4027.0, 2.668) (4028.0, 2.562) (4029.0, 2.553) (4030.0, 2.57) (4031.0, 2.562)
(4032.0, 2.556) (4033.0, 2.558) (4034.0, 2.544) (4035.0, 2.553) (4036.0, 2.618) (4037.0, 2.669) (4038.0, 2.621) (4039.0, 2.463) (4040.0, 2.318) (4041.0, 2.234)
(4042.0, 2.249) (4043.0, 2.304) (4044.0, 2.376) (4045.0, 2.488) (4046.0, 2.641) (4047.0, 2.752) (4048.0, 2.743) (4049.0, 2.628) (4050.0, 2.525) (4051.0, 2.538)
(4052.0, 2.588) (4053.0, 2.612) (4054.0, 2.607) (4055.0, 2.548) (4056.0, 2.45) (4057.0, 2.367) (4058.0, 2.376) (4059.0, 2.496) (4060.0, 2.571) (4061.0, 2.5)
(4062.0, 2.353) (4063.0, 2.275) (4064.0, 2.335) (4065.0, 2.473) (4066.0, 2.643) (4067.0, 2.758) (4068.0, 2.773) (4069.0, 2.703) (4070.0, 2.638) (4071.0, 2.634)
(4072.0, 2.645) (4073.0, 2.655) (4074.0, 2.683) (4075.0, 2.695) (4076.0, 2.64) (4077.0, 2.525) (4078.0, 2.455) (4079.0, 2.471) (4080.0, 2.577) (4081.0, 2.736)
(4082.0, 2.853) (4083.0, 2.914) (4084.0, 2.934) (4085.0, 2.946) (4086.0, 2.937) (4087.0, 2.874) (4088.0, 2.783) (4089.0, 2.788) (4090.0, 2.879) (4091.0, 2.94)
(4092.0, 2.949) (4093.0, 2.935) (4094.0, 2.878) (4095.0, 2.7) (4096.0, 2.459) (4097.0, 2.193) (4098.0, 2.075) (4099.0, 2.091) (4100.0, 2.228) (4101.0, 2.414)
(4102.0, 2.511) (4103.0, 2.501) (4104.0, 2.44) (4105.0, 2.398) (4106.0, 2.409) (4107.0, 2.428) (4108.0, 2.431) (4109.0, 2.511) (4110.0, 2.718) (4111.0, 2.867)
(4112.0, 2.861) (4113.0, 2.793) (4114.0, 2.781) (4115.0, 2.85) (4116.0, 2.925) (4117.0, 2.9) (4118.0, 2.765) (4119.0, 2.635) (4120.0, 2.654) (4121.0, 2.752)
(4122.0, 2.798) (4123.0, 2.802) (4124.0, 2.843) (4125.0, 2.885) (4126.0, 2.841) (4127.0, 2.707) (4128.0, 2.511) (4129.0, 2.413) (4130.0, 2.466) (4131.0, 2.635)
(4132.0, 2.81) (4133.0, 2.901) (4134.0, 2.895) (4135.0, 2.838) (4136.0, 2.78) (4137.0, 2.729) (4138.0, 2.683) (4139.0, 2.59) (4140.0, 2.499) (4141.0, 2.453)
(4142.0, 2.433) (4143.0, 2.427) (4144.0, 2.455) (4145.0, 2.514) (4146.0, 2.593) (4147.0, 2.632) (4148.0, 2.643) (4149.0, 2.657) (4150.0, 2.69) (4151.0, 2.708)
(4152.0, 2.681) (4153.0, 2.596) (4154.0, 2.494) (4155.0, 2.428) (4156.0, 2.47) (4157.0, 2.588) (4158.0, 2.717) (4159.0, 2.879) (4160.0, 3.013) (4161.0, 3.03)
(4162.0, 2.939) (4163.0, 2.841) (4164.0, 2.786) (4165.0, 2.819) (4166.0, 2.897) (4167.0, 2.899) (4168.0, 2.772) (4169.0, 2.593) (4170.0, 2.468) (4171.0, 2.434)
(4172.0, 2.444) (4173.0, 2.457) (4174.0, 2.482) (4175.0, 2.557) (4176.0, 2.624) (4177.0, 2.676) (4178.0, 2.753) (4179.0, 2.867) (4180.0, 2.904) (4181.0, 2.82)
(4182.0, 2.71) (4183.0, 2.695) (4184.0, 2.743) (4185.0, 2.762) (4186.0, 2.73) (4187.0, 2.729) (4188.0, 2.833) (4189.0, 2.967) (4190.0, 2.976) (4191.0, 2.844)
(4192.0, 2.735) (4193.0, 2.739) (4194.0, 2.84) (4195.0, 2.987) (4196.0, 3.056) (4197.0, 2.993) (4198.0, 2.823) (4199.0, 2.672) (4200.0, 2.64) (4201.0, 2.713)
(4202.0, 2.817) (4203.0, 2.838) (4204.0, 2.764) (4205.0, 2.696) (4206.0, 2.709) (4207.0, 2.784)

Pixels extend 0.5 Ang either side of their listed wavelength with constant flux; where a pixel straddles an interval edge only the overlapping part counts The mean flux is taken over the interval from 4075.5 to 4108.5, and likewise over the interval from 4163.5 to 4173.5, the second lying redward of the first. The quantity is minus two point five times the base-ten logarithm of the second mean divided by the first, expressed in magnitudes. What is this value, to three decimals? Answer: -0.017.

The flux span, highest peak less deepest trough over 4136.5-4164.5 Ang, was 0.60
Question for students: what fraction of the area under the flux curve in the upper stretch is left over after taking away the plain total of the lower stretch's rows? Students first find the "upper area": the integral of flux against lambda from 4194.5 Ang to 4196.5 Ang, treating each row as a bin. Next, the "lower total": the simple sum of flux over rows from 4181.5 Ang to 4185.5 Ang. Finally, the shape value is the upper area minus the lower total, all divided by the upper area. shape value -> -0.8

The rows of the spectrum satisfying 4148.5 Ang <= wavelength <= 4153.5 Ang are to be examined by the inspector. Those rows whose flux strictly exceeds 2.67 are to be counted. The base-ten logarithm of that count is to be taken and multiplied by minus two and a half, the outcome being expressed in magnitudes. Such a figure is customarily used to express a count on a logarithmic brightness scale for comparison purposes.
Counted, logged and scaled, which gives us -1.2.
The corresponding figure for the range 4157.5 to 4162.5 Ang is -1.7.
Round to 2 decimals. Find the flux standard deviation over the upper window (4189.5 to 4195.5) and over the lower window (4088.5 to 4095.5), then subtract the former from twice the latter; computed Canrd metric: 0.07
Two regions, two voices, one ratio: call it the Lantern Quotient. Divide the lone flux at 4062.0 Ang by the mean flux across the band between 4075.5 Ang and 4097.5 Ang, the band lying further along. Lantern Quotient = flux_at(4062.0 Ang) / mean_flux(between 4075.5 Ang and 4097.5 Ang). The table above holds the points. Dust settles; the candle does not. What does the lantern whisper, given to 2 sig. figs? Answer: 0.86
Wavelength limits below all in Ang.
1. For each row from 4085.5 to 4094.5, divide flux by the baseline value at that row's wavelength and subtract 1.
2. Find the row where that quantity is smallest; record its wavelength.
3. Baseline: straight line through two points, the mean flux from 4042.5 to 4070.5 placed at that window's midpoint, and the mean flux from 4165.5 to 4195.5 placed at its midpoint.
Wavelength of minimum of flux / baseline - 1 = 4088.0 Ang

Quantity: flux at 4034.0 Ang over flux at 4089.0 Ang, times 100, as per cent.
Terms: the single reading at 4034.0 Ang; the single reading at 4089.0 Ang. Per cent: 91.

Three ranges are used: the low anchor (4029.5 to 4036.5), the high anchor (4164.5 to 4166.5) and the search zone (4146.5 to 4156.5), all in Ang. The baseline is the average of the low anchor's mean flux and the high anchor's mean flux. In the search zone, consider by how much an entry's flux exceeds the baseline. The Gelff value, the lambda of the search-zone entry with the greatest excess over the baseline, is 4151.0 Ang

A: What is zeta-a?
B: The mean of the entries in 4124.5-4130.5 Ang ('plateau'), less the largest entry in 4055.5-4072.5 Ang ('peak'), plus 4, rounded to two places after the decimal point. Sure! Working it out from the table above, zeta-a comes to 3.86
